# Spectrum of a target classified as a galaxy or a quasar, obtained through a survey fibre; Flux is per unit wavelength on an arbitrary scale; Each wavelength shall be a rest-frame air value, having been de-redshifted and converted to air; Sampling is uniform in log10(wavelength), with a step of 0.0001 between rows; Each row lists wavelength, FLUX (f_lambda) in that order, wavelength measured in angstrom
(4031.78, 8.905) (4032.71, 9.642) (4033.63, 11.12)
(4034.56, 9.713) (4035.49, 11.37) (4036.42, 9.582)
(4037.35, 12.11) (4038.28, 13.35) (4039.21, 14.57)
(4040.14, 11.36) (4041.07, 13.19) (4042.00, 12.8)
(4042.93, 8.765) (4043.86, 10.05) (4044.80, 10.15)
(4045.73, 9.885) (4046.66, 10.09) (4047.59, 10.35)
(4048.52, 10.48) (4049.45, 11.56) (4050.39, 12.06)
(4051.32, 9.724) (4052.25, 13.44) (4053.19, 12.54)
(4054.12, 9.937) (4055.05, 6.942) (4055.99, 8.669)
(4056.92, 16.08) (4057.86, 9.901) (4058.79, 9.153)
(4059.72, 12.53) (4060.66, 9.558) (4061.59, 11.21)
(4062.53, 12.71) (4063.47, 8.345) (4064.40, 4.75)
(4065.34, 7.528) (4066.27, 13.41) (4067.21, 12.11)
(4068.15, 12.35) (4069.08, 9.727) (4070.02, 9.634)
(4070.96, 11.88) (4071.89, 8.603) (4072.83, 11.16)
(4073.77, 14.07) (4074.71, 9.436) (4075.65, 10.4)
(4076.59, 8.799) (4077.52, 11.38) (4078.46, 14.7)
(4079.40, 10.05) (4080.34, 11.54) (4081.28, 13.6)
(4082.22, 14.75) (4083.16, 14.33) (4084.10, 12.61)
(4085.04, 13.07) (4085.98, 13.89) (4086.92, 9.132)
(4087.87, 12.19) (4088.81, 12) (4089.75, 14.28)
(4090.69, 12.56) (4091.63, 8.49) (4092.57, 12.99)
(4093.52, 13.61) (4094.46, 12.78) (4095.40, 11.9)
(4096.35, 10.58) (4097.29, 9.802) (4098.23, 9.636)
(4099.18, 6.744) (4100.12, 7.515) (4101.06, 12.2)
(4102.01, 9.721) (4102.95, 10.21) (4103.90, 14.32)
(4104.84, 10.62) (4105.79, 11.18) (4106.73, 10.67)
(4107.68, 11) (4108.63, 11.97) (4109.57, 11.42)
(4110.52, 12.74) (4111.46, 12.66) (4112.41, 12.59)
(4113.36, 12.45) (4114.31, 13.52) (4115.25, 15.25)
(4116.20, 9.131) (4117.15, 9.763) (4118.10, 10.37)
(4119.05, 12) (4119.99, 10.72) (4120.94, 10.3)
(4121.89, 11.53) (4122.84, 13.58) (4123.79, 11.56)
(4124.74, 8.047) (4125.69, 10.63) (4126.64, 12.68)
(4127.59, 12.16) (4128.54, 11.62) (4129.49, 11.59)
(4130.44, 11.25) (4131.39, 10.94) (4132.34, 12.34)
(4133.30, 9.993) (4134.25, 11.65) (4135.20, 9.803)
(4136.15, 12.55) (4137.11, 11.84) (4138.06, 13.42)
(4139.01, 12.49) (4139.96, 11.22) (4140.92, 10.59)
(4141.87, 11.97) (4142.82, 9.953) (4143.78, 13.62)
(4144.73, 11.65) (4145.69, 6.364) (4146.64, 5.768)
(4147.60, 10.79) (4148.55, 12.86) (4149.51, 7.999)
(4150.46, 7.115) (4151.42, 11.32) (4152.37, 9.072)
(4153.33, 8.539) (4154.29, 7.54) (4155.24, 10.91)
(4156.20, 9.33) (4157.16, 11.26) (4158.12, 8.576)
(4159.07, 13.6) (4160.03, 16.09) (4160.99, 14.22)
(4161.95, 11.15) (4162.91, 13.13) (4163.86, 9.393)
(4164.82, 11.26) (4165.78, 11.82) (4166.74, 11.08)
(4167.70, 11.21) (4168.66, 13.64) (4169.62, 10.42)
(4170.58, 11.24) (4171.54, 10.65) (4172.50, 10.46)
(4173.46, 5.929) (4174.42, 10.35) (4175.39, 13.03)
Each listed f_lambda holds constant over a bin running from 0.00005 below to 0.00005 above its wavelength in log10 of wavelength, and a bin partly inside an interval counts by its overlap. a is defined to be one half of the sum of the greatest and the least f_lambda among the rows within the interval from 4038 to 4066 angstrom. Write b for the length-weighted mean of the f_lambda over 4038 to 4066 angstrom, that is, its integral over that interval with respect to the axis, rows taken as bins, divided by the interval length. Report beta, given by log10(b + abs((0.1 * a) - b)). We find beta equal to 1.31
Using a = 10.4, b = 10.7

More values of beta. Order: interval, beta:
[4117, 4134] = 1.33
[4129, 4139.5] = 1.34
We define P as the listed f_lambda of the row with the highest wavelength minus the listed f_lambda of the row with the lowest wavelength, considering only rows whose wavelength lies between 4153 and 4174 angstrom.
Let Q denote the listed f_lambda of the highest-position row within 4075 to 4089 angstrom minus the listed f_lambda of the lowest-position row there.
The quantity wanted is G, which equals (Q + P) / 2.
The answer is -0.5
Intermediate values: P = -2.6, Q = 1.6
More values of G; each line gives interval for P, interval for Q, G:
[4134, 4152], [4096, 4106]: 0.1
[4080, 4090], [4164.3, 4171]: 1.4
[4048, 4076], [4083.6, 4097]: -1.1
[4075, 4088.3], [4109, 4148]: 0.6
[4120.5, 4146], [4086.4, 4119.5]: -0.5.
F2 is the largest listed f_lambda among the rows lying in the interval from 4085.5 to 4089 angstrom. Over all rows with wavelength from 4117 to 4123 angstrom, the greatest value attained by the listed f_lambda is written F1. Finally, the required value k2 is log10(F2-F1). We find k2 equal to -0.51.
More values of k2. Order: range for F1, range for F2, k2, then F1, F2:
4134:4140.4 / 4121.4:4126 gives -0.80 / 13.42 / 13.58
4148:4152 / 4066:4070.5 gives -0.26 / 12.86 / 13.41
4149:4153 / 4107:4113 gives 0.15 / 11.32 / 12.74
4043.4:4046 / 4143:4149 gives 0.54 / 10.15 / 13.62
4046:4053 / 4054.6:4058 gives 0.42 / 13.44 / 16.08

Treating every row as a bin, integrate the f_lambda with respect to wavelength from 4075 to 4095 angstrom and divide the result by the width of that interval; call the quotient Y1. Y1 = 12.2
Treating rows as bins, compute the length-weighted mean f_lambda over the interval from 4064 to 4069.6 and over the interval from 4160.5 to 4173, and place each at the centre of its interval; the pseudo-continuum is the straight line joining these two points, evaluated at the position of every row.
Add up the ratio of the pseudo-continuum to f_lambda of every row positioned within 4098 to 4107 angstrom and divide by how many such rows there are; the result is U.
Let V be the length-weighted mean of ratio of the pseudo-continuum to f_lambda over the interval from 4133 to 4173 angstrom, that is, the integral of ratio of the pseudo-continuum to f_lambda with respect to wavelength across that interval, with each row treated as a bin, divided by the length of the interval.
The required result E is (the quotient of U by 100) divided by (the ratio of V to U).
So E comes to 0.0106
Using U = 1.07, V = 1.085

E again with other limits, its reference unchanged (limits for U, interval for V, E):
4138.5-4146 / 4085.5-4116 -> 0.0120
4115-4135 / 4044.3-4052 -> 0.0104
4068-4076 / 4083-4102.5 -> 0.0096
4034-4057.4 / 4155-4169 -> 0.0081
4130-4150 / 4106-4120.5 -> 0.0123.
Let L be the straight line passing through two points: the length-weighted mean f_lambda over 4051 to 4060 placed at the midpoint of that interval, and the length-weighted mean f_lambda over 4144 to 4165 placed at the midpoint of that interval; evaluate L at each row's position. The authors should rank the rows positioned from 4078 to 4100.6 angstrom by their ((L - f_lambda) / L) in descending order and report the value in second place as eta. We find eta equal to 0.295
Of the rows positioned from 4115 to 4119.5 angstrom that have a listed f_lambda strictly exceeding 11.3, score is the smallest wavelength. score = 4115.25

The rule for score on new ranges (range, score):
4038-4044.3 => 4038.28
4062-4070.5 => 4062.53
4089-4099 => 4089.75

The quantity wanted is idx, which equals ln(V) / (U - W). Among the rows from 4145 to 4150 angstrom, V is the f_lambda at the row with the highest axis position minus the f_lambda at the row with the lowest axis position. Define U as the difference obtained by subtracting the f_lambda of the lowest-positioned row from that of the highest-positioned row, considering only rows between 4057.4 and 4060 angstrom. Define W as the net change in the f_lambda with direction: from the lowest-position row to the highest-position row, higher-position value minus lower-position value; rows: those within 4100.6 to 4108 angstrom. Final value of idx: 0.1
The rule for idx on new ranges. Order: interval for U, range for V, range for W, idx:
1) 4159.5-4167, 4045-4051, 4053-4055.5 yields 1.3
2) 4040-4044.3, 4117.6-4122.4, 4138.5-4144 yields -0.1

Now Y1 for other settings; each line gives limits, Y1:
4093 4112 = 11.1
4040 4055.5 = 10.8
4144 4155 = 9.2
